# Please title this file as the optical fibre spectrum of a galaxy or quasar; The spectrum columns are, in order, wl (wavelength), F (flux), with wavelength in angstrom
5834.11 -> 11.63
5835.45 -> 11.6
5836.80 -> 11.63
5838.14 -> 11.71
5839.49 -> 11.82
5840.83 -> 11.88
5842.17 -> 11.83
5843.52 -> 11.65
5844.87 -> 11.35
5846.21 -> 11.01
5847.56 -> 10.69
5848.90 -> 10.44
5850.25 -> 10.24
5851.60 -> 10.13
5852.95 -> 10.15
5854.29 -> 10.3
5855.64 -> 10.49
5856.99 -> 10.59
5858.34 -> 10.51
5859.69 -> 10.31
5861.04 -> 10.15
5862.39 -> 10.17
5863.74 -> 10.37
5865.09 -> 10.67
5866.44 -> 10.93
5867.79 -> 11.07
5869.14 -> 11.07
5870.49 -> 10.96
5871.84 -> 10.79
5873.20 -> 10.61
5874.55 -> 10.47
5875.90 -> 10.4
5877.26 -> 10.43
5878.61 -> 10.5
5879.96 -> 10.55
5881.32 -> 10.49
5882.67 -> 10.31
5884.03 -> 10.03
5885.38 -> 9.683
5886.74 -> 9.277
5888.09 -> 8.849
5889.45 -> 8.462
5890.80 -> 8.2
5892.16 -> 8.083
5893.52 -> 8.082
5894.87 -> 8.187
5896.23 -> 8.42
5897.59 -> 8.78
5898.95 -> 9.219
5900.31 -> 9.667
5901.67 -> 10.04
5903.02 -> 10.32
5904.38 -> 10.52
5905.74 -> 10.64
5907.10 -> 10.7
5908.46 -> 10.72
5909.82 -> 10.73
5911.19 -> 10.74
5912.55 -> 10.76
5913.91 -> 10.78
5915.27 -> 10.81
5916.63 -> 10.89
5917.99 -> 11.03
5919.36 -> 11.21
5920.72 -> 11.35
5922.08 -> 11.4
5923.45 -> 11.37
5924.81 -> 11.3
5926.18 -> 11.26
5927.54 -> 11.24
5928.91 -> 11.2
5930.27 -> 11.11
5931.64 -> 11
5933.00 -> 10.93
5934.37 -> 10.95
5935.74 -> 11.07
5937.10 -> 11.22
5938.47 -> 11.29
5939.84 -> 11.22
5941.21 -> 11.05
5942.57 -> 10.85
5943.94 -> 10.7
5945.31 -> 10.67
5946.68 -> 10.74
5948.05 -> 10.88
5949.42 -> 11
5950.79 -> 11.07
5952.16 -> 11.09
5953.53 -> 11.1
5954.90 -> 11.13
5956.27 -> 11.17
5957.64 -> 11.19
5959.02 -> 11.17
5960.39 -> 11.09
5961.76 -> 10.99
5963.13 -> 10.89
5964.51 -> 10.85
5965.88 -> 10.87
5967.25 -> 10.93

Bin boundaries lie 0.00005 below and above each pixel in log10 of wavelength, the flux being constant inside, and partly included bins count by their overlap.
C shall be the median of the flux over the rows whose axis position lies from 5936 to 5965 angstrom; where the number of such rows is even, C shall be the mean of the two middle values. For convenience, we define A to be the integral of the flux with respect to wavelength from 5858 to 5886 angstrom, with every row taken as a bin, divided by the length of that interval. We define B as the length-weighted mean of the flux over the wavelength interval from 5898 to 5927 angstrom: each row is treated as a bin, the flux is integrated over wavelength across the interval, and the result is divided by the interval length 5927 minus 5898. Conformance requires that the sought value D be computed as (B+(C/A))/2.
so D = 5.9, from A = 10.5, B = 10.7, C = 11.1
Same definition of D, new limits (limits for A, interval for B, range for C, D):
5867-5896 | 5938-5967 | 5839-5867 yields 6.0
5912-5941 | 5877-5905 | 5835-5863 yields 5.2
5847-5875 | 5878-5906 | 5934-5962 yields 5.2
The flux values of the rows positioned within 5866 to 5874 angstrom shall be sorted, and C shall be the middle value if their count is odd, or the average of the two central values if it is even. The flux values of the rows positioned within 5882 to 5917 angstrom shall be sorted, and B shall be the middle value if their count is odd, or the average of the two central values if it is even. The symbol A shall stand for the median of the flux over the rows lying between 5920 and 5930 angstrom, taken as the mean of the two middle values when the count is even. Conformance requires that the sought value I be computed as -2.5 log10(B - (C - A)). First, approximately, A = 11.3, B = 10.0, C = 10.9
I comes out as -2.54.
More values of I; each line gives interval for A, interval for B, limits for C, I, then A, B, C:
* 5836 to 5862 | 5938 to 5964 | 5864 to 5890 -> -2.62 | 10.6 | 11.1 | 10.5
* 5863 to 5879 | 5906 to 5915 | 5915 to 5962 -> -2.53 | 10.6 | 10.7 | 11.1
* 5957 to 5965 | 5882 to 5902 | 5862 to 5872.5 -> -2.39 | 11.0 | 8.8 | 10.9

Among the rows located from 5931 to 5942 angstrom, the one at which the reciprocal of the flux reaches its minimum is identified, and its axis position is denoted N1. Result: 5938.47 angstrom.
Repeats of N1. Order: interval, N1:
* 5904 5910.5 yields 5909.82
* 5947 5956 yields 5954.90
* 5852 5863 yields 5856.99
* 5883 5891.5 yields 5884.03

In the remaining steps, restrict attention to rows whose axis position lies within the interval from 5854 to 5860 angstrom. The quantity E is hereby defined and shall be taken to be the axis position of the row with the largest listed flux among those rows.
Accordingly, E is 5856.99 angstrom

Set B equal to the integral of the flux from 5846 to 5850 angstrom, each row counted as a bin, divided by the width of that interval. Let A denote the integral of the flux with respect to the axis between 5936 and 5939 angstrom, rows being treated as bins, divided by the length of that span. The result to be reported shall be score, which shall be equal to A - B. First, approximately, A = 11.2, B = 10.6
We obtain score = 0.61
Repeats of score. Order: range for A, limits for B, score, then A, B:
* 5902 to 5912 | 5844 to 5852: -0.08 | 10.6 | 10.7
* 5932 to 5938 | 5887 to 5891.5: 2.47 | 11.1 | 8.6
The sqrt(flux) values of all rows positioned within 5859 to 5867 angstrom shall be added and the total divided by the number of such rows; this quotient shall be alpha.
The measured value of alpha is 3.23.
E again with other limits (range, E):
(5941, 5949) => 5941.21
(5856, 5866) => 5865.09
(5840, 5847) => 5840.83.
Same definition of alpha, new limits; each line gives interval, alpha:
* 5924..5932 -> 3.34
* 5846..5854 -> 3.23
